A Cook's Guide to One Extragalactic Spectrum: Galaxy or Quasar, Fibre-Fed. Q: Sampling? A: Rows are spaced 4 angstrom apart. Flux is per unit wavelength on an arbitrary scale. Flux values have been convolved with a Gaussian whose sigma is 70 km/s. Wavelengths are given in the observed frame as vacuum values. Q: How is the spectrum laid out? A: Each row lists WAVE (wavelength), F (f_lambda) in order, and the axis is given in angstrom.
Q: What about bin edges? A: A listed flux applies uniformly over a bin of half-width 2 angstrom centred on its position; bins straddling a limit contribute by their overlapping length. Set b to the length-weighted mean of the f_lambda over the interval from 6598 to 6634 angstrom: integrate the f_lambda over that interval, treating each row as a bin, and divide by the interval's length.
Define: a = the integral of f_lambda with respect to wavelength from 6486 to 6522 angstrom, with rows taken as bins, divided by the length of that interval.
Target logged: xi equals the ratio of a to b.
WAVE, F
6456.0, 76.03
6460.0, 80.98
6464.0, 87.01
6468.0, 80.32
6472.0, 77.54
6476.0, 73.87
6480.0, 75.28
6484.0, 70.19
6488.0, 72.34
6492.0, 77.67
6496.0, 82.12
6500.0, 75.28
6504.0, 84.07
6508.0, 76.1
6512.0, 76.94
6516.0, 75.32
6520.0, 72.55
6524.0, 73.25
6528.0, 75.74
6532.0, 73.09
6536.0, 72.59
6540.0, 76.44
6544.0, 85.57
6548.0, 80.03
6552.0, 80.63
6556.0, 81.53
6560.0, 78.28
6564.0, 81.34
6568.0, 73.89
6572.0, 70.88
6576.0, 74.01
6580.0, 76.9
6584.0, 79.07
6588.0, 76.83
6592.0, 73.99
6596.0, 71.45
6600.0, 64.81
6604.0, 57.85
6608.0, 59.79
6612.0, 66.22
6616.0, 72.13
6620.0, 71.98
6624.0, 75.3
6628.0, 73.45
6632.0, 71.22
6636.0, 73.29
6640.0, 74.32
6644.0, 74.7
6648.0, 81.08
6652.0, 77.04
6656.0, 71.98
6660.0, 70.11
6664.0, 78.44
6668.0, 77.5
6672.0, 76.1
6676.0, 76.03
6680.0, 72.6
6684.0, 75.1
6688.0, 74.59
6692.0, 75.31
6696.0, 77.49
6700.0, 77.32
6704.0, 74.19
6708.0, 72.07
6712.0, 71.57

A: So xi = 1.13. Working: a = 76.9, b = 68.1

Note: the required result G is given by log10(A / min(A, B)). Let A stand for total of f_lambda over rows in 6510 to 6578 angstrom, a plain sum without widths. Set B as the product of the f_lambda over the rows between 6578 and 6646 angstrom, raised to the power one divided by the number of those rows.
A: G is 1.26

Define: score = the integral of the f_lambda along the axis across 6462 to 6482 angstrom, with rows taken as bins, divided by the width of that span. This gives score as 79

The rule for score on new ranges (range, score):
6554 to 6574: 77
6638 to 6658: 76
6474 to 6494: 74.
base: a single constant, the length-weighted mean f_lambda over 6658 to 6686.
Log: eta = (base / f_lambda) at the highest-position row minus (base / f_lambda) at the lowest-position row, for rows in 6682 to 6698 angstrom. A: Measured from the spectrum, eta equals -0.03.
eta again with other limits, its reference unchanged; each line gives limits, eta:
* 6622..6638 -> 0.03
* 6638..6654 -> -0.04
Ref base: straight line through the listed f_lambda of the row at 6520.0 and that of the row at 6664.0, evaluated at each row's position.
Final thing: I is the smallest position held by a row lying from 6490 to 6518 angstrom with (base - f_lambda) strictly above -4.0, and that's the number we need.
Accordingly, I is 6500.0 angstrom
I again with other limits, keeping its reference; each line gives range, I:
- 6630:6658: 6632.0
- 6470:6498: 6476.0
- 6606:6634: 6608.0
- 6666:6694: 6668.0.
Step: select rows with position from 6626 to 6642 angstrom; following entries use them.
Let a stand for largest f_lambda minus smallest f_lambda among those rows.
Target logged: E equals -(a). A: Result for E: -3.1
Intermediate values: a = 3.1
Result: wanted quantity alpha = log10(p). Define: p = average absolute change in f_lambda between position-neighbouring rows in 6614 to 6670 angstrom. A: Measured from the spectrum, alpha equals 0.46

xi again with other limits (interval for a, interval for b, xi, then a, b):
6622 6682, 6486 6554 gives 0.97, 74.9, 77.0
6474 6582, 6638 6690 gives 1.02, 76.5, 75.4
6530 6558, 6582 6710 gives 1.07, 78.6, 73.2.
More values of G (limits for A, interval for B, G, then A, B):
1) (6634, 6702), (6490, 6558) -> 1.22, 1283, 77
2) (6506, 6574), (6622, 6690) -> 1.24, 1304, 75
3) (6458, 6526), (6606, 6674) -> 1.25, 1311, 73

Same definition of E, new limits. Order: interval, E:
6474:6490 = -5.1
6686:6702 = -2.9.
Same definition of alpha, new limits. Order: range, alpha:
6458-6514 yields 0.68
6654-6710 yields 0.32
